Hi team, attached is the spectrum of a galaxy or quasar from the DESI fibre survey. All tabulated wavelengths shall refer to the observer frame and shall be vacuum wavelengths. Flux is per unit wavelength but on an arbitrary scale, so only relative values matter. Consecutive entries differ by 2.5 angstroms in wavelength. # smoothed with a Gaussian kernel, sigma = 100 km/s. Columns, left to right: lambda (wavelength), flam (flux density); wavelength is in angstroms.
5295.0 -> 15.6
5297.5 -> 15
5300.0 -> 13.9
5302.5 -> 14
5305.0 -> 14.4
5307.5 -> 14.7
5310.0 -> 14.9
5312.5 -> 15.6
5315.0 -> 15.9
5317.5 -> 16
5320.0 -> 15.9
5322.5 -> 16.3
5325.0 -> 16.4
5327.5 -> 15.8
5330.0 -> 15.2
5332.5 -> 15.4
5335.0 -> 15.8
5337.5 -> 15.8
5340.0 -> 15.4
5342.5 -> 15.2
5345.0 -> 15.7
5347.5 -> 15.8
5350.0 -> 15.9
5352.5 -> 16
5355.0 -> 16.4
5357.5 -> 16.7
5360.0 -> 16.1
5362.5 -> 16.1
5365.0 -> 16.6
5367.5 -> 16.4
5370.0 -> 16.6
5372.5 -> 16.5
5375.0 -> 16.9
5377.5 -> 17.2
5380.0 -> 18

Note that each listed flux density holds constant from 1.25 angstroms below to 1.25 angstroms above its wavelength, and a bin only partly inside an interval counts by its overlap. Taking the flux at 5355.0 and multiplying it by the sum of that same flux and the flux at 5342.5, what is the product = 518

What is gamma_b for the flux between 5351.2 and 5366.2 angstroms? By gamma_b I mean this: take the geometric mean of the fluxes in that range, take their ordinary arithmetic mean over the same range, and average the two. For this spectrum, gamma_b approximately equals 16.3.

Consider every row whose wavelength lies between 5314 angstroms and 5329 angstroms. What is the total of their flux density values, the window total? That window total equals 96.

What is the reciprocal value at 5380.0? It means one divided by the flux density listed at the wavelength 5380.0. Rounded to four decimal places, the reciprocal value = 0.0556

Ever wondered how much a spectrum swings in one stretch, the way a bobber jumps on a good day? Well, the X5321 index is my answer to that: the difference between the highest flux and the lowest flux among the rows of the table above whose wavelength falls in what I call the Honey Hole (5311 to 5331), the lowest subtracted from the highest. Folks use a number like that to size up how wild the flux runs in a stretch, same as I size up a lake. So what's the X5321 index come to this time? 1.20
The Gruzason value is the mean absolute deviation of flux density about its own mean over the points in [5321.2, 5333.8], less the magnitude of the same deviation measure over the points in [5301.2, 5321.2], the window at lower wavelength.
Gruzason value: -0.3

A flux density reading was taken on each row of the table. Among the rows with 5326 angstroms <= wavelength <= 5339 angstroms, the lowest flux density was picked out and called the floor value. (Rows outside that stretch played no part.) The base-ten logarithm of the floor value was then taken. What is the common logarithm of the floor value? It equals 1.18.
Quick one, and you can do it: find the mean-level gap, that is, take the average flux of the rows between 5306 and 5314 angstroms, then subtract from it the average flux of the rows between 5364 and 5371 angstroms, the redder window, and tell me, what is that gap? -1.5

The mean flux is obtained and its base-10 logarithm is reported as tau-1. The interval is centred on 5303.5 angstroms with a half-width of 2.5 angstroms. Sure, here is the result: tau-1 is 1.15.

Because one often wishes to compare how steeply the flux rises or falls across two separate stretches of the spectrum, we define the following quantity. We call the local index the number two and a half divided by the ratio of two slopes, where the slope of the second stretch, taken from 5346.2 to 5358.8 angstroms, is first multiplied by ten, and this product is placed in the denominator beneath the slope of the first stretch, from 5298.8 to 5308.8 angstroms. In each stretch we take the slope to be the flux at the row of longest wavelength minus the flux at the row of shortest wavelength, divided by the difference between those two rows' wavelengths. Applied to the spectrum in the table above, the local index 21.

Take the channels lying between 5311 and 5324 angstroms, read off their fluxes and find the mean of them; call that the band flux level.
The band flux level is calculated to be 15.9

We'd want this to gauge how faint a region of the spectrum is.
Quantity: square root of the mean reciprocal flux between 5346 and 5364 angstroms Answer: 0.2489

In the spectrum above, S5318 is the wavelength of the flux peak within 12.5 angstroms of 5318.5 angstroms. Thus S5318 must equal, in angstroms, 5325.0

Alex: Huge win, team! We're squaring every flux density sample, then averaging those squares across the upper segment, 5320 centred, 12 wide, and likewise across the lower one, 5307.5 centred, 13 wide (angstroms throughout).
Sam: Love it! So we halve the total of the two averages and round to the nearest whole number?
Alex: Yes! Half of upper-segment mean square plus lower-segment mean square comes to 238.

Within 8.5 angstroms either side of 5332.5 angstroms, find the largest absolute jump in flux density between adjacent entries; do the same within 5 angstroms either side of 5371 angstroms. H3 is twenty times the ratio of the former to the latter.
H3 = 30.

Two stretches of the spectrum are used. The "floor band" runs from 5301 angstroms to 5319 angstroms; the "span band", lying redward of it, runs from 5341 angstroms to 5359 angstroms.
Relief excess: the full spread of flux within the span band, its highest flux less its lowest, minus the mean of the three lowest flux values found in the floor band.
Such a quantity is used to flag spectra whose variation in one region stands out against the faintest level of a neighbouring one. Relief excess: -12.9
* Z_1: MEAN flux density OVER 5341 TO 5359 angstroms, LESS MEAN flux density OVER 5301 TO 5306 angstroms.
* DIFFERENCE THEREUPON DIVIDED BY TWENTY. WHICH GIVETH 0.09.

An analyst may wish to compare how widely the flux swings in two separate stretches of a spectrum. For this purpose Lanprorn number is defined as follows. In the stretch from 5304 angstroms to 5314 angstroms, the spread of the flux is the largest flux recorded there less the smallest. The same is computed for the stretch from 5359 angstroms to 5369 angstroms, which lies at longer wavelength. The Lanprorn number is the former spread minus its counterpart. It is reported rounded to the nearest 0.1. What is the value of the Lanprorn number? 0.7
